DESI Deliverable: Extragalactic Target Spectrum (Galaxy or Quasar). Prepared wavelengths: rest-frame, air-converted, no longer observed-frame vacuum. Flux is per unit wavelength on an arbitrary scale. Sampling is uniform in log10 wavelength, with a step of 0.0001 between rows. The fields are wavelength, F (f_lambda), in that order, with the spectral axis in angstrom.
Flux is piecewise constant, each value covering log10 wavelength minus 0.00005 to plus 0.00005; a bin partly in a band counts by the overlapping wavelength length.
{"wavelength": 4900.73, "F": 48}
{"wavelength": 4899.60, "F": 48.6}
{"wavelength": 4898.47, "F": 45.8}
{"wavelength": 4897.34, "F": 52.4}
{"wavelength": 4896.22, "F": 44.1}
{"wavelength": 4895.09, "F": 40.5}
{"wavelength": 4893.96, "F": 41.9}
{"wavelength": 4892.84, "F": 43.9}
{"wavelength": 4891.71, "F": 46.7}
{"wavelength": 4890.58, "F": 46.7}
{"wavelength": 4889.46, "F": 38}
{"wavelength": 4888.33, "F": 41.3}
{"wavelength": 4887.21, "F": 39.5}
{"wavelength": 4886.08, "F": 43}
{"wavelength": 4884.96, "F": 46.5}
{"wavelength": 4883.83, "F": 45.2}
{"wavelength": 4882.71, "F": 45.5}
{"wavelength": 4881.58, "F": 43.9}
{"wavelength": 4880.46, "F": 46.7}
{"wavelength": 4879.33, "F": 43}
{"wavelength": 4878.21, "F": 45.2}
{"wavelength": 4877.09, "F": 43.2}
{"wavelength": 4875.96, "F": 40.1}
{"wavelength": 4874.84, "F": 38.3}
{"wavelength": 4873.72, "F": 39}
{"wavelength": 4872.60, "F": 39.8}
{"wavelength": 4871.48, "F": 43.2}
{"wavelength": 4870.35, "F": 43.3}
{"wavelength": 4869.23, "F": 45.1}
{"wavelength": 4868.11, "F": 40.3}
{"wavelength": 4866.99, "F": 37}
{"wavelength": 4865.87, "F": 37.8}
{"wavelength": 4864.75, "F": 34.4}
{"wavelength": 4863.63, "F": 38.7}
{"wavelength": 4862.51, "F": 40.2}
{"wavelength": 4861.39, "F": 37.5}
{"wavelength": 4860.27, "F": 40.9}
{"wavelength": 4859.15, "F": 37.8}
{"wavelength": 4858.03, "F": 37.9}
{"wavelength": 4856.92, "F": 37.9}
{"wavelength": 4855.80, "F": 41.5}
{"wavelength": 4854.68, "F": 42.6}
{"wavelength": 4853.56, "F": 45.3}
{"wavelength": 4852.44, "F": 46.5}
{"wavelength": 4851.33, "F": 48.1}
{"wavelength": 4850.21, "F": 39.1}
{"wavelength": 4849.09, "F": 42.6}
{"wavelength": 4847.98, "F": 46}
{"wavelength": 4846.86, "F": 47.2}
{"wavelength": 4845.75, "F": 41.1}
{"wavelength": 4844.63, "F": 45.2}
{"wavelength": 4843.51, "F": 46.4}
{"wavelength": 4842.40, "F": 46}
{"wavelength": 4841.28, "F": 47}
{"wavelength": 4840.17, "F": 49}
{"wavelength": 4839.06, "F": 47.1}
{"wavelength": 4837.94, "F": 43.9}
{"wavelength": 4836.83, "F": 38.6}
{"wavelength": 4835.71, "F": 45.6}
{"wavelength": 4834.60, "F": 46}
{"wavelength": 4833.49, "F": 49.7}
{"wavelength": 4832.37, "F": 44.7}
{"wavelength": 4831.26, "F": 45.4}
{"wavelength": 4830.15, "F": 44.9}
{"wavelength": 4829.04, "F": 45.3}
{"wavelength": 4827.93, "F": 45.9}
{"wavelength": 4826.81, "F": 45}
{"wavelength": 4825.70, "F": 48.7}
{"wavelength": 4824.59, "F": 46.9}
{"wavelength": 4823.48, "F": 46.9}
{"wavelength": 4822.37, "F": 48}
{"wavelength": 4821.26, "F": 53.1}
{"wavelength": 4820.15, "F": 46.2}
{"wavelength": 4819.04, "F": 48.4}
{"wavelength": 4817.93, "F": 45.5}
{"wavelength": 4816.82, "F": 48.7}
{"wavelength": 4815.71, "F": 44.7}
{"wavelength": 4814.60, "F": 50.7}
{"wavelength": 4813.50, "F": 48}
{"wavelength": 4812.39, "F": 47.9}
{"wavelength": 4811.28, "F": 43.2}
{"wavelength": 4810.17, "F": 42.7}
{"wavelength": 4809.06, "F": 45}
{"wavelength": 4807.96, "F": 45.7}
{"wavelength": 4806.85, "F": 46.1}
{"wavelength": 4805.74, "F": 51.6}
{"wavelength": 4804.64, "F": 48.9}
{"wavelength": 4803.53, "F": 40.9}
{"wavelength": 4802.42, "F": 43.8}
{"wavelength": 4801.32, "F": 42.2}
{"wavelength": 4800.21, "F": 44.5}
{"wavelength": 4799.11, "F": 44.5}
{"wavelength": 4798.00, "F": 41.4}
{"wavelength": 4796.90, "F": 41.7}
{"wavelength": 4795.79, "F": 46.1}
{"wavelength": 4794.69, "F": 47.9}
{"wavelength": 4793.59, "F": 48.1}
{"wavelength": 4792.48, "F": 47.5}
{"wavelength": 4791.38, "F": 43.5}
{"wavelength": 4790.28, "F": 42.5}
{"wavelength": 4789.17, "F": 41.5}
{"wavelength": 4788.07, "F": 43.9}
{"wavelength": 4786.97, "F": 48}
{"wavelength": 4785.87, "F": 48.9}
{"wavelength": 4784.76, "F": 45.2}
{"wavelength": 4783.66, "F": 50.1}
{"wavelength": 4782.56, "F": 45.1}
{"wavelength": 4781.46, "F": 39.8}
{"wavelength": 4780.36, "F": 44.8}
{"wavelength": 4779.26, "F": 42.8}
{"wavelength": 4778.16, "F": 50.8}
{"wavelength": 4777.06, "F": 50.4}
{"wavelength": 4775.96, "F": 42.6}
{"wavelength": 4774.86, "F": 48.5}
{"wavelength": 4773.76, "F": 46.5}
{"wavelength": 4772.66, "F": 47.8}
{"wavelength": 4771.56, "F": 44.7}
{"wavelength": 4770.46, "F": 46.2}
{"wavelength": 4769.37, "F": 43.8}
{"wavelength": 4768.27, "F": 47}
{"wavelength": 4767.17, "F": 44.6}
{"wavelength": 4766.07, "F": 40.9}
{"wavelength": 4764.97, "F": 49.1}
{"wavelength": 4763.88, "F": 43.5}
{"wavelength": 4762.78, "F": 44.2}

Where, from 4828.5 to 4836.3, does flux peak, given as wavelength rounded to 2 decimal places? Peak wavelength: 4833.49 angstrom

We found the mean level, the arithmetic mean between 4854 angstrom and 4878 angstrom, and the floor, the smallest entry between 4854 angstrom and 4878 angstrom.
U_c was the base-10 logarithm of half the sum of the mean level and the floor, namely 1.57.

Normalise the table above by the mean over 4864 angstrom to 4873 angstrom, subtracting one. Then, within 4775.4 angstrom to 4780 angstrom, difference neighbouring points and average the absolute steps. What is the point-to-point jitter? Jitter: 0.135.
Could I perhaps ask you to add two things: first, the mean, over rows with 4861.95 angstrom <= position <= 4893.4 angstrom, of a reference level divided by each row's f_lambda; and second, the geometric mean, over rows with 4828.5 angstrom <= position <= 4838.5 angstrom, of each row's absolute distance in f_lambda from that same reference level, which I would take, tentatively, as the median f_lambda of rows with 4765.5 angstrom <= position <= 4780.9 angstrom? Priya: 1.7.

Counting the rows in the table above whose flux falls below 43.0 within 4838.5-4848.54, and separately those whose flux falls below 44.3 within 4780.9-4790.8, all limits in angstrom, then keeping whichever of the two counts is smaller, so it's 1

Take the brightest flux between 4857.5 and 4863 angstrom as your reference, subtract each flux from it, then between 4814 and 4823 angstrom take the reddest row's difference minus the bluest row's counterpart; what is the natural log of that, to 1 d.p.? 1.0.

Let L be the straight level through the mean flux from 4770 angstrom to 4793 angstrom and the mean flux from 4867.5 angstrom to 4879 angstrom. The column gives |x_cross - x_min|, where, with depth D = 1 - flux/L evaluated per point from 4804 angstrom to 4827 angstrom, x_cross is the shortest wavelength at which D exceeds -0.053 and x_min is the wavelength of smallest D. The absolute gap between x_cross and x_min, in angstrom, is 14.4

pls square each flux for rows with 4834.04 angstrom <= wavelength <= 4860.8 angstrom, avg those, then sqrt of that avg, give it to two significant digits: 44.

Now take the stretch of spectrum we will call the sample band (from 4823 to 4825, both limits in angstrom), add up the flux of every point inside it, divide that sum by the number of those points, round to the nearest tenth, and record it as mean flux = 46.9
